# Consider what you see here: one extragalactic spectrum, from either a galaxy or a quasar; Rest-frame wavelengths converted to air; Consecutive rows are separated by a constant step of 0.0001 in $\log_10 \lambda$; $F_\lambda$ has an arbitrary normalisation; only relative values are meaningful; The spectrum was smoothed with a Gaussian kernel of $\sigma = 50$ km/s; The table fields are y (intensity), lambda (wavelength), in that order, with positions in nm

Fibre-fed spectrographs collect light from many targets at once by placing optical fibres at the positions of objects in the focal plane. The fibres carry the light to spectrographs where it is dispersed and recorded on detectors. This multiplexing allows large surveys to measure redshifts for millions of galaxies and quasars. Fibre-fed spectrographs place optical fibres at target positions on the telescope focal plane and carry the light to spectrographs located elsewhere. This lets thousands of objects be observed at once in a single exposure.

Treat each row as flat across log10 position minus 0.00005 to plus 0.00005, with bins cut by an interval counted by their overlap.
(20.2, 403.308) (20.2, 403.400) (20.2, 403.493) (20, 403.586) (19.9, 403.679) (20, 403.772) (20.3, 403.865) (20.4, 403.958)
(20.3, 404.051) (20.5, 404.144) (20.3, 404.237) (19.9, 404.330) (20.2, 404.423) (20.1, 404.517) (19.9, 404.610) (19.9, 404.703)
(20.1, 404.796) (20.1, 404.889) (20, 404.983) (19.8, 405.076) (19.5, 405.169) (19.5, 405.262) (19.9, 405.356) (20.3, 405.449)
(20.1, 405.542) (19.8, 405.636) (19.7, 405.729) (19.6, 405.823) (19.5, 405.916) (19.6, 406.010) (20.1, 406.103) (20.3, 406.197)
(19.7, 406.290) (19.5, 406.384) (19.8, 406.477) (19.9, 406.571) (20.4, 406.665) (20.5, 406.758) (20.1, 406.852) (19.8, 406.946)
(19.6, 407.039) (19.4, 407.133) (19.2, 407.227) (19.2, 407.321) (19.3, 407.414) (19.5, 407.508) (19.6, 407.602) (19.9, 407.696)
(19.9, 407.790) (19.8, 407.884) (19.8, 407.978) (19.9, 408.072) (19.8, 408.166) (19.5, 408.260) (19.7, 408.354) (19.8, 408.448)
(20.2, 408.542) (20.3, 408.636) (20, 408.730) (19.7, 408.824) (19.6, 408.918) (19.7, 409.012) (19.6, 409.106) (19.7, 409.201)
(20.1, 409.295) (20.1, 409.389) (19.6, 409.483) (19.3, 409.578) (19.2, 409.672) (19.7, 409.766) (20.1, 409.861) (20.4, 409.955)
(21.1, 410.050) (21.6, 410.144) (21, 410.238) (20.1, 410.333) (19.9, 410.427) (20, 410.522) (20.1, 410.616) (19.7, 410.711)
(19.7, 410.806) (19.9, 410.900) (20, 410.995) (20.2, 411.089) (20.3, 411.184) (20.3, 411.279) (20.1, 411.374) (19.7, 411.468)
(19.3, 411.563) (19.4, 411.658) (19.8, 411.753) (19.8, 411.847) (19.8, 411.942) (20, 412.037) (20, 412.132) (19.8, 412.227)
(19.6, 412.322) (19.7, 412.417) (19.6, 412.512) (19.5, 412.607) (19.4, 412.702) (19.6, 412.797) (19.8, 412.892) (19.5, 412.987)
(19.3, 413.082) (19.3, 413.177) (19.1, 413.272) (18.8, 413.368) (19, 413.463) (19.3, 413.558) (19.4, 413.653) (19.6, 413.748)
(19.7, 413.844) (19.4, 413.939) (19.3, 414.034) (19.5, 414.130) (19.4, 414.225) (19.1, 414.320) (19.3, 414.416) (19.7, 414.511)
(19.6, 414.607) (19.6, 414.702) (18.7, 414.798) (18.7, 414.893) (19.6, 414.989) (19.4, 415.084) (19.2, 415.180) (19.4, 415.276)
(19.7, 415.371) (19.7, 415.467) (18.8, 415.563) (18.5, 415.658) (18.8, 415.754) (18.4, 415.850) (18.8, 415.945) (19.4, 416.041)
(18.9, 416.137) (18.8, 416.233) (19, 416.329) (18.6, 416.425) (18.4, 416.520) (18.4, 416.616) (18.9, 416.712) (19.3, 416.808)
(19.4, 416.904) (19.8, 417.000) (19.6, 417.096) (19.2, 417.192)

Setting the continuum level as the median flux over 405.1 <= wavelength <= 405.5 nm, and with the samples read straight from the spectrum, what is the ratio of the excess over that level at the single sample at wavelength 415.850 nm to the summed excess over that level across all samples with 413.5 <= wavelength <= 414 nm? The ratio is 1.2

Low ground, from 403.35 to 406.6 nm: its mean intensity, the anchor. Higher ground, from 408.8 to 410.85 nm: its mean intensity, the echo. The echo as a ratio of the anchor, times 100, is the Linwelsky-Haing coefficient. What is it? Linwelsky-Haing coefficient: 100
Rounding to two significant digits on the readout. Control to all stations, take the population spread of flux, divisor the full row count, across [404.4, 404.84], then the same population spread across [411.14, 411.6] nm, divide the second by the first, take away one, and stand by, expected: 2.2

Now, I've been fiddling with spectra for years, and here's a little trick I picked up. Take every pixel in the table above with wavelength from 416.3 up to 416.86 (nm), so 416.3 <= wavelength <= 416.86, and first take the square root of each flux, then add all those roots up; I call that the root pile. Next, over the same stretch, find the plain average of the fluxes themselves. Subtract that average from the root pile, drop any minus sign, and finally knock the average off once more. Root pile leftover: -12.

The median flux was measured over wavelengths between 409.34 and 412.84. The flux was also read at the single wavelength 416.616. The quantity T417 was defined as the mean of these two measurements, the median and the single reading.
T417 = 19.1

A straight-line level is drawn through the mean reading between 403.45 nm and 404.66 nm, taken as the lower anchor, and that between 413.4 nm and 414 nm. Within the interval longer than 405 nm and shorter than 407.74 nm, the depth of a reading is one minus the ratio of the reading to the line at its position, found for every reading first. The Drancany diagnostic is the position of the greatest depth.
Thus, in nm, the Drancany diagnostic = 407.227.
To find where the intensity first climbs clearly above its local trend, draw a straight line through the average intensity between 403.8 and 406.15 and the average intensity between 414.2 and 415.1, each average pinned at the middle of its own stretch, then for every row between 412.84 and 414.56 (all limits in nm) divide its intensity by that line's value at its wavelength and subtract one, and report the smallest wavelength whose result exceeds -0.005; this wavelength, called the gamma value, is 412.892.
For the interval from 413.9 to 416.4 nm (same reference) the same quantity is 413.939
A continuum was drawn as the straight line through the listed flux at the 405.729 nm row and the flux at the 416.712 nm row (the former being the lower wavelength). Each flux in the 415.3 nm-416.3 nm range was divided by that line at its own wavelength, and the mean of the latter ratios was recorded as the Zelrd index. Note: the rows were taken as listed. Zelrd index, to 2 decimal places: 1.00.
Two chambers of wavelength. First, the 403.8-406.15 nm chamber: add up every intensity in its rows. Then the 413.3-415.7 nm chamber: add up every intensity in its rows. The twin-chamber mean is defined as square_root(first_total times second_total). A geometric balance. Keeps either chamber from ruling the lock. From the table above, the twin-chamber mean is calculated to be 491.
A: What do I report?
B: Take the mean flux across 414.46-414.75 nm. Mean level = 19.6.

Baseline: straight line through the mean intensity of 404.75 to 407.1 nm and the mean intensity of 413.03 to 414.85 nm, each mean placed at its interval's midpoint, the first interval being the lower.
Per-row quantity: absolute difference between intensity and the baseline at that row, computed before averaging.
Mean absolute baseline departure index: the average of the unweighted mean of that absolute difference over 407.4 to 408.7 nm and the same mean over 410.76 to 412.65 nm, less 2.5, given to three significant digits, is -2.21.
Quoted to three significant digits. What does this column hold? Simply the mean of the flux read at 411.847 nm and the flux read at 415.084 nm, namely 19.6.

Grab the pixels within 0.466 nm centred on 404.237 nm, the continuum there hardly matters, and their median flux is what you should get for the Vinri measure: 20.30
